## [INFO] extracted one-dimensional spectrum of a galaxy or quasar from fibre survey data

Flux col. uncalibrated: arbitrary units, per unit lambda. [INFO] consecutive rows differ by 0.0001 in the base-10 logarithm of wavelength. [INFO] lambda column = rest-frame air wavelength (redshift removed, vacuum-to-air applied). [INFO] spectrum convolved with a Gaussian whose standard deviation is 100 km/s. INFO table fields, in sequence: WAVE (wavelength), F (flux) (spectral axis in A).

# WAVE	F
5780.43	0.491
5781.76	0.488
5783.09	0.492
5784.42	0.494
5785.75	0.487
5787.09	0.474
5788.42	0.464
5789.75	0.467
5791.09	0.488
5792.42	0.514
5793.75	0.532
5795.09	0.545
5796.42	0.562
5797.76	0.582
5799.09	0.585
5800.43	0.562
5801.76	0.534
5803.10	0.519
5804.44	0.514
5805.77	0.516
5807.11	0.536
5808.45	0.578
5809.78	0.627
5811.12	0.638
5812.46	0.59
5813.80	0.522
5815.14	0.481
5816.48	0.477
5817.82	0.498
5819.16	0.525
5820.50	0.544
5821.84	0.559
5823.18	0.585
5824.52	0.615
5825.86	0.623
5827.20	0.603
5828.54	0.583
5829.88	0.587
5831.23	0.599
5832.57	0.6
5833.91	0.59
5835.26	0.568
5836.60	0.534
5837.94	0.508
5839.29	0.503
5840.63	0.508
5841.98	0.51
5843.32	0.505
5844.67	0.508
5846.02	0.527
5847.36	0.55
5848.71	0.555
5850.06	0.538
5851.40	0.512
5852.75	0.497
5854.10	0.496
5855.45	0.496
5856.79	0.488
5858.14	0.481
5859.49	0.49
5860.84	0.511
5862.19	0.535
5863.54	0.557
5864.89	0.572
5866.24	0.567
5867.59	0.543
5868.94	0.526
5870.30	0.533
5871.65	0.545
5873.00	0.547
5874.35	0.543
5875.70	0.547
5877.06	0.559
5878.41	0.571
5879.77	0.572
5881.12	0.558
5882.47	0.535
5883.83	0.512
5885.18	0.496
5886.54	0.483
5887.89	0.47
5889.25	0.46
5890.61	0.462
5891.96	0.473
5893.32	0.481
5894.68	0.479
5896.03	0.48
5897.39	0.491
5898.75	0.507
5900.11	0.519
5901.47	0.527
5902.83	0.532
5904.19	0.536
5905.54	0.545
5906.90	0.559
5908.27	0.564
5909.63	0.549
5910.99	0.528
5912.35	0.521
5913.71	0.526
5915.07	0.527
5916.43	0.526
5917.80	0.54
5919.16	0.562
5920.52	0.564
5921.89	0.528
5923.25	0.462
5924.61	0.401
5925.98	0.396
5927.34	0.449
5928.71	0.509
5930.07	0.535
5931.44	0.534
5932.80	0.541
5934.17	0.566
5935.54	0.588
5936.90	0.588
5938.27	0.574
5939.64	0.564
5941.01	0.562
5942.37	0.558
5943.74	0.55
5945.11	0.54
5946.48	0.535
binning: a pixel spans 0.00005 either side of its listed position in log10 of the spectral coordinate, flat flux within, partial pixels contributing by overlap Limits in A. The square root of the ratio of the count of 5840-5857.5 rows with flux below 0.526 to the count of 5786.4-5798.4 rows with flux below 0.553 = 1.1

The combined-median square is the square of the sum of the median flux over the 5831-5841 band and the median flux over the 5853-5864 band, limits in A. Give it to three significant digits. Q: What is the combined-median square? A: 1.10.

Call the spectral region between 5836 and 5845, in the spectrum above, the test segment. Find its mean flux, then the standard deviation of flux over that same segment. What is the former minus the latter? 0.50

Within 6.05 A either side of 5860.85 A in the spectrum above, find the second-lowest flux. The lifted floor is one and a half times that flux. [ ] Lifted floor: 0.73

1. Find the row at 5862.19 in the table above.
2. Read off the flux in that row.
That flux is 0.535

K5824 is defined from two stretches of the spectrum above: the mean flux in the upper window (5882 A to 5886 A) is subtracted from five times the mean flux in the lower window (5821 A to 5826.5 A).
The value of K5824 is 2.46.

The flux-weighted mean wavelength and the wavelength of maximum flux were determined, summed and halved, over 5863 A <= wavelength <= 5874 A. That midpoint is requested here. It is 5866.6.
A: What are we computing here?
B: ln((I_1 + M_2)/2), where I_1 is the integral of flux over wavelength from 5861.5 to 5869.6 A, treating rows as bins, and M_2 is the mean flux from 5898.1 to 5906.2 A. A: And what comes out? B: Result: 0.91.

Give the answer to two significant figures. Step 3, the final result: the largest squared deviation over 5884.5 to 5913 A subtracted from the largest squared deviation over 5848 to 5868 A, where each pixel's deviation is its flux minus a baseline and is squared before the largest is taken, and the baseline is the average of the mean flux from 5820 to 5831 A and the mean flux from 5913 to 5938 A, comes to -0.0035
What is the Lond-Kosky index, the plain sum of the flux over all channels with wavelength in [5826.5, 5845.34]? 7.71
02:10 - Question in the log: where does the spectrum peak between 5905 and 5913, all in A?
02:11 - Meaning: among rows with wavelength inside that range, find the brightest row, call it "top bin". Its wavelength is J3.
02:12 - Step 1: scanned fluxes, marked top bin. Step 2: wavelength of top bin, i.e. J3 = 5908.27 A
